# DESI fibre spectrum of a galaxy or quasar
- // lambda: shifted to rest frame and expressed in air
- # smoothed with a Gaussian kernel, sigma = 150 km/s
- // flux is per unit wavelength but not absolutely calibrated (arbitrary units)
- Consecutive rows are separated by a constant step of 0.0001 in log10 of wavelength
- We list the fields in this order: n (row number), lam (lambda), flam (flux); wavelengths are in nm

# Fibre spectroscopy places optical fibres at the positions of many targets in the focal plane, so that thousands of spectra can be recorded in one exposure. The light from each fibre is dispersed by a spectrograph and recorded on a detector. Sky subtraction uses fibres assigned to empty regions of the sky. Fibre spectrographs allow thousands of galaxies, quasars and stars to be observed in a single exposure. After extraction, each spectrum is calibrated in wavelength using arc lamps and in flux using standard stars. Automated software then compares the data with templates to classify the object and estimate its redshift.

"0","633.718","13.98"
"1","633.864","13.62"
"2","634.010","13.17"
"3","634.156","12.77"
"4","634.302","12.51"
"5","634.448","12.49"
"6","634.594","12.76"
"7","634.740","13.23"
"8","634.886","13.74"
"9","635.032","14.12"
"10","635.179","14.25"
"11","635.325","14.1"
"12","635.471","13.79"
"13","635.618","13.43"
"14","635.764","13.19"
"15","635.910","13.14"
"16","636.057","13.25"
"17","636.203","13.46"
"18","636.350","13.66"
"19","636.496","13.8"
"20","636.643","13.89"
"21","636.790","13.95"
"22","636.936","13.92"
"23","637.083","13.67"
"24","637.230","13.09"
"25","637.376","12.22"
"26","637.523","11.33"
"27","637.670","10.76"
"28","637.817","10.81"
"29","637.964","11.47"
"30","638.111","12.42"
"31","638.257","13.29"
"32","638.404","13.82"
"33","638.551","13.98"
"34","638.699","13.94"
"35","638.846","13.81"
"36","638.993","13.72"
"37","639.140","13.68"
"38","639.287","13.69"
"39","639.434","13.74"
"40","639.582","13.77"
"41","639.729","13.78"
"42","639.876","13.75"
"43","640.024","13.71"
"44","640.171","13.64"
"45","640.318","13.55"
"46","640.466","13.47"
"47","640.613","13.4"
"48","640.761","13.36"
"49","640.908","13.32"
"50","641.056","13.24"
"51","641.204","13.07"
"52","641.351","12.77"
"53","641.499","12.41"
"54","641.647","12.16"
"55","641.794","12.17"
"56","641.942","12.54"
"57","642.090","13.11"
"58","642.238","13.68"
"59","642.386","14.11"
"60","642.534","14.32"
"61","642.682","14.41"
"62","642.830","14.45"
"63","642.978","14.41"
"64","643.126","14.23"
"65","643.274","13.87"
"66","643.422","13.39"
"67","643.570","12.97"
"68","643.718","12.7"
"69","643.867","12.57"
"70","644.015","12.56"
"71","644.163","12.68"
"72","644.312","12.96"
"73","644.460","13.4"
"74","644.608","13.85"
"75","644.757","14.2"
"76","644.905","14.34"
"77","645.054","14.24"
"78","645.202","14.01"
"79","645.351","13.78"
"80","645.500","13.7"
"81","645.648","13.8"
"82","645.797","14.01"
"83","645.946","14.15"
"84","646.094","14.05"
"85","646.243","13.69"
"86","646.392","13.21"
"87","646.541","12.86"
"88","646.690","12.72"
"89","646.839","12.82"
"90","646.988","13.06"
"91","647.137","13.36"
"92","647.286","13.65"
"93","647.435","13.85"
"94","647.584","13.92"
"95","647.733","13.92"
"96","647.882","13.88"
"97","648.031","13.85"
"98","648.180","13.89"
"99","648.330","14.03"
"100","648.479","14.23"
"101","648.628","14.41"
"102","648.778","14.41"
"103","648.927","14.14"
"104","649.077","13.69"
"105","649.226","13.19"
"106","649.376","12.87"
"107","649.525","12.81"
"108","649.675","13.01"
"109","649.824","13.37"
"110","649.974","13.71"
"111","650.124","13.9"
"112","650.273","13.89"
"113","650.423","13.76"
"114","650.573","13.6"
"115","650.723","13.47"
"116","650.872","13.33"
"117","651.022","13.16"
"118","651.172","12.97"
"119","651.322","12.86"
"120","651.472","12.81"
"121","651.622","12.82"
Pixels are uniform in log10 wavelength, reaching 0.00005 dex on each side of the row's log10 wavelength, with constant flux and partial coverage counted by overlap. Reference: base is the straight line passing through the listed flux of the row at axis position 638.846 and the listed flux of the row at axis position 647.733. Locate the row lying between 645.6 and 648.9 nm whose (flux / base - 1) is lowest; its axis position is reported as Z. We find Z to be 646.690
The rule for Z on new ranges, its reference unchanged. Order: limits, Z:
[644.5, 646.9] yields 646.690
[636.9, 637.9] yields 637.670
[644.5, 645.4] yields 645.351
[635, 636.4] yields 635.910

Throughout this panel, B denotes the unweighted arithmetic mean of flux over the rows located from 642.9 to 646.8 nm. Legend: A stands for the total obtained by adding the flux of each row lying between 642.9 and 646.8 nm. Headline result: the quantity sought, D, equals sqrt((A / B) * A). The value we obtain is 95.7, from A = 352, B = 13.6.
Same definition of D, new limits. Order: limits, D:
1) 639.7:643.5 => 95.4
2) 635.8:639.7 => 94.3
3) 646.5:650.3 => 95.9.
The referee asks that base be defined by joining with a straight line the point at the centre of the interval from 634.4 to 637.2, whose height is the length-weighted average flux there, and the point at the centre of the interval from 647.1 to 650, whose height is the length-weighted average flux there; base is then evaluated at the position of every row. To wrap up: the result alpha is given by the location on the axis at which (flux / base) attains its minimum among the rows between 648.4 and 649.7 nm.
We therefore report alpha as 649.525 nm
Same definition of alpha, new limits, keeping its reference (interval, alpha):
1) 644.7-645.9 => 645.500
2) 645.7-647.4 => 646.690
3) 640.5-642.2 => 641.647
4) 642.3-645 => 644.015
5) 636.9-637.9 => 637.670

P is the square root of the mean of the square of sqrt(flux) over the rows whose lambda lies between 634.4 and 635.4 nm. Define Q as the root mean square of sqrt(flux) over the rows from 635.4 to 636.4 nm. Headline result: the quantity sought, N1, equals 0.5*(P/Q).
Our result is 0.502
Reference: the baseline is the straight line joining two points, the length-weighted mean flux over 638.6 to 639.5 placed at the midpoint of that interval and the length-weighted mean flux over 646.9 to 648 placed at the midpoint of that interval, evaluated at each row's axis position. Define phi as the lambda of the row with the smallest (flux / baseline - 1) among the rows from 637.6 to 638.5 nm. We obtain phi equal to 637.670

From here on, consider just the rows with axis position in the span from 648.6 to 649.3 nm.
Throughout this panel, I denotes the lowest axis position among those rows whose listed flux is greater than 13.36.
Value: 648.628 nm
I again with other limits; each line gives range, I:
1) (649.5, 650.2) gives 649.824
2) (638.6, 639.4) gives 638.699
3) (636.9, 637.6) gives 636.936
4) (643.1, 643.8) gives 643.126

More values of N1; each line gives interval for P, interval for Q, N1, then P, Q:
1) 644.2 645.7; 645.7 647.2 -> 0.508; 3.72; 3.66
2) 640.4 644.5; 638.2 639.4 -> 0.491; 3.64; 3.71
